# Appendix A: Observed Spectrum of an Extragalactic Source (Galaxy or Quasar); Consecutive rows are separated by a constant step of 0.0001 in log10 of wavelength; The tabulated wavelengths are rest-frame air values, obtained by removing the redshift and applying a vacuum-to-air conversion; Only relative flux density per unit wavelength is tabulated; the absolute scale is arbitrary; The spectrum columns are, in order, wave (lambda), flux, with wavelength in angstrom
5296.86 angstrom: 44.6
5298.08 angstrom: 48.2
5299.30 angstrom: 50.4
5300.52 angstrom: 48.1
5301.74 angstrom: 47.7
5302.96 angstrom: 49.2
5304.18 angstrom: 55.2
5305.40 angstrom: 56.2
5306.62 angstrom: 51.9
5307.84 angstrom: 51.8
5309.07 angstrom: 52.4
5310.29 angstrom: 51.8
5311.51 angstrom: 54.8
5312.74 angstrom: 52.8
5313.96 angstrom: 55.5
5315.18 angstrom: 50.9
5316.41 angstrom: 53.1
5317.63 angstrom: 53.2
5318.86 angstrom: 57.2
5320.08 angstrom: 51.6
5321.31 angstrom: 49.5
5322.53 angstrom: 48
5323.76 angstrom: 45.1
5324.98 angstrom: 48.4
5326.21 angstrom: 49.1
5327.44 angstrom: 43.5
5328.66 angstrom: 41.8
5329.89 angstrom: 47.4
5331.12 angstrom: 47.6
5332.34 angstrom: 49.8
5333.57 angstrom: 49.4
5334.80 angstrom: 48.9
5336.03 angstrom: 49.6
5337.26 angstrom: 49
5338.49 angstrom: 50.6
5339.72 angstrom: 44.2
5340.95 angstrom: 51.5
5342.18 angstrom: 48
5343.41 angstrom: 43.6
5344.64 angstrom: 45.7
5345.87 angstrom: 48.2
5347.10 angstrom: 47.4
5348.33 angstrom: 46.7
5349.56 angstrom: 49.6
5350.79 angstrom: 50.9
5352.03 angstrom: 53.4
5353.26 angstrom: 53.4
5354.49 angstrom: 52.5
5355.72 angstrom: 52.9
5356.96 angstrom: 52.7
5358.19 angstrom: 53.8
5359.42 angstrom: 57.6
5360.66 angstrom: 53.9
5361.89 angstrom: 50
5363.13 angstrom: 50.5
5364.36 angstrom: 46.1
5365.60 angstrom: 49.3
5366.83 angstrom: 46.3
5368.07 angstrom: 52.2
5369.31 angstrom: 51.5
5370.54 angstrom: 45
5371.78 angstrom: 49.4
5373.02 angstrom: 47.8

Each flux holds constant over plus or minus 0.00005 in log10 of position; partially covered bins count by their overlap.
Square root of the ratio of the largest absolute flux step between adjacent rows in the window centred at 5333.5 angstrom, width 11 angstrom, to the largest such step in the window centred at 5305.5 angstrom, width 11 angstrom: 0.97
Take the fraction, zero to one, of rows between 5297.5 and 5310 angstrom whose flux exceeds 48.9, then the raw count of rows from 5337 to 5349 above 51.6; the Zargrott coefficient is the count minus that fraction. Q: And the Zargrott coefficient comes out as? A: -0.70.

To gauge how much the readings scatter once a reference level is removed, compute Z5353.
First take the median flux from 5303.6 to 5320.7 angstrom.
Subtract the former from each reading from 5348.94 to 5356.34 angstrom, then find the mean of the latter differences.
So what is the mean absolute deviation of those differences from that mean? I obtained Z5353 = 1.24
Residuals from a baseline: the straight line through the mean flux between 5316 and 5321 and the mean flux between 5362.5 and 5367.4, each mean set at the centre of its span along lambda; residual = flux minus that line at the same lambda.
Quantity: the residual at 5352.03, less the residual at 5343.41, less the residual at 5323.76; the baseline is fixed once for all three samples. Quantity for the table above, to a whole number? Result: 19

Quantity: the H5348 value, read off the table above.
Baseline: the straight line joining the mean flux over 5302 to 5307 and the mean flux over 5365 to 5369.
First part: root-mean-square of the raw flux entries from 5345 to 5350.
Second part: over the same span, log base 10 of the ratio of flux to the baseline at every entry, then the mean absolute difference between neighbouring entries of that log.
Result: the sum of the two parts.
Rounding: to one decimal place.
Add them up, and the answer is 48.0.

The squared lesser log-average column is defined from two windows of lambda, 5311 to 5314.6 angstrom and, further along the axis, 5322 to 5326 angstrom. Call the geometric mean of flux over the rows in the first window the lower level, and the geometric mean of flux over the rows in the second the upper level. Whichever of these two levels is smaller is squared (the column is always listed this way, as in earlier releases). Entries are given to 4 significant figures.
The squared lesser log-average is 2223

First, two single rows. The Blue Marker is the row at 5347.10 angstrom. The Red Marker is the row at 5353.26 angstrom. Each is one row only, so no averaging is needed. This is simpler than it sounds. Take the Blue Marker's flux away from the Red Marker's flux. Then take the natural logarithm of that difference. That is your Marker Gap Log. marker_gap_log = 1.8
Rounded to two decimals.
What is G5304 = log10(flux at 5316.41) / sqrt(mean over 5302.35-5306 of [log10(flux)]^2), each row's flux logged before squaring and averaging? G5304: 1.00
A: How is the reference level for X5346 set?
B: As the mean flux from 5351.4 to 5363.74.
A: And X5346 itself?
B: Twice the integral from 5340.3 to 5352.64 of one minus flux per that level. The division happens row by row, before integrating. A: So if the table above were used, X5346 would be 2.1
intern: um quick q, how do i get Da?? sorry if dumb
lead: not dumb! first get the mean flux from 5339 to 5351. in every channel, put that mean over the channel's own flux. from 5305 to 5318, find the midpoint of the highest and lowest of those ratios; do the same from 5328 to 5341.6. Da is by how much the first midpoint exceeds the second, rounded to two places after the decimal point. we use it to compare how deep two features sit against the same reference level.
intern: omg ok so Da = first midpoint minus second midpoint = -0.14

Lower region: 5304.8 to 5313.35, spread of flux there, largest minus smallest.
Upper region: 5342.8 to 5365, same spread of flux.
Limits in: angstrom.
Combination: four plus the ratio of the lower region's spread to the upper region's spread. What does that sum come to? 4.3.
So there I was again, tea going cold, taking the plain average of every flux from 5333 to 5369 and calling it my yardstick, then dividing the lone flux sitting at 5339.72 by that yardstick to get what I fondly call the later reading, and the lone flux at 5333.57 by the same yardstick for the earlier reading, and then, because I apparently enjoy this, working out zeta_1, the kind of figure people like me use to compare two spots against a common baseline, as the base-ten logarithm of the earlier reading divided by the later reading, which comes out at 0.05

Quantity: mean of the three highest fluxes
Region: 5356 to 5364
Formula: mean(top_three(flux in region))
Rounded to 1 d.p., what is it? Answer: 55.1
